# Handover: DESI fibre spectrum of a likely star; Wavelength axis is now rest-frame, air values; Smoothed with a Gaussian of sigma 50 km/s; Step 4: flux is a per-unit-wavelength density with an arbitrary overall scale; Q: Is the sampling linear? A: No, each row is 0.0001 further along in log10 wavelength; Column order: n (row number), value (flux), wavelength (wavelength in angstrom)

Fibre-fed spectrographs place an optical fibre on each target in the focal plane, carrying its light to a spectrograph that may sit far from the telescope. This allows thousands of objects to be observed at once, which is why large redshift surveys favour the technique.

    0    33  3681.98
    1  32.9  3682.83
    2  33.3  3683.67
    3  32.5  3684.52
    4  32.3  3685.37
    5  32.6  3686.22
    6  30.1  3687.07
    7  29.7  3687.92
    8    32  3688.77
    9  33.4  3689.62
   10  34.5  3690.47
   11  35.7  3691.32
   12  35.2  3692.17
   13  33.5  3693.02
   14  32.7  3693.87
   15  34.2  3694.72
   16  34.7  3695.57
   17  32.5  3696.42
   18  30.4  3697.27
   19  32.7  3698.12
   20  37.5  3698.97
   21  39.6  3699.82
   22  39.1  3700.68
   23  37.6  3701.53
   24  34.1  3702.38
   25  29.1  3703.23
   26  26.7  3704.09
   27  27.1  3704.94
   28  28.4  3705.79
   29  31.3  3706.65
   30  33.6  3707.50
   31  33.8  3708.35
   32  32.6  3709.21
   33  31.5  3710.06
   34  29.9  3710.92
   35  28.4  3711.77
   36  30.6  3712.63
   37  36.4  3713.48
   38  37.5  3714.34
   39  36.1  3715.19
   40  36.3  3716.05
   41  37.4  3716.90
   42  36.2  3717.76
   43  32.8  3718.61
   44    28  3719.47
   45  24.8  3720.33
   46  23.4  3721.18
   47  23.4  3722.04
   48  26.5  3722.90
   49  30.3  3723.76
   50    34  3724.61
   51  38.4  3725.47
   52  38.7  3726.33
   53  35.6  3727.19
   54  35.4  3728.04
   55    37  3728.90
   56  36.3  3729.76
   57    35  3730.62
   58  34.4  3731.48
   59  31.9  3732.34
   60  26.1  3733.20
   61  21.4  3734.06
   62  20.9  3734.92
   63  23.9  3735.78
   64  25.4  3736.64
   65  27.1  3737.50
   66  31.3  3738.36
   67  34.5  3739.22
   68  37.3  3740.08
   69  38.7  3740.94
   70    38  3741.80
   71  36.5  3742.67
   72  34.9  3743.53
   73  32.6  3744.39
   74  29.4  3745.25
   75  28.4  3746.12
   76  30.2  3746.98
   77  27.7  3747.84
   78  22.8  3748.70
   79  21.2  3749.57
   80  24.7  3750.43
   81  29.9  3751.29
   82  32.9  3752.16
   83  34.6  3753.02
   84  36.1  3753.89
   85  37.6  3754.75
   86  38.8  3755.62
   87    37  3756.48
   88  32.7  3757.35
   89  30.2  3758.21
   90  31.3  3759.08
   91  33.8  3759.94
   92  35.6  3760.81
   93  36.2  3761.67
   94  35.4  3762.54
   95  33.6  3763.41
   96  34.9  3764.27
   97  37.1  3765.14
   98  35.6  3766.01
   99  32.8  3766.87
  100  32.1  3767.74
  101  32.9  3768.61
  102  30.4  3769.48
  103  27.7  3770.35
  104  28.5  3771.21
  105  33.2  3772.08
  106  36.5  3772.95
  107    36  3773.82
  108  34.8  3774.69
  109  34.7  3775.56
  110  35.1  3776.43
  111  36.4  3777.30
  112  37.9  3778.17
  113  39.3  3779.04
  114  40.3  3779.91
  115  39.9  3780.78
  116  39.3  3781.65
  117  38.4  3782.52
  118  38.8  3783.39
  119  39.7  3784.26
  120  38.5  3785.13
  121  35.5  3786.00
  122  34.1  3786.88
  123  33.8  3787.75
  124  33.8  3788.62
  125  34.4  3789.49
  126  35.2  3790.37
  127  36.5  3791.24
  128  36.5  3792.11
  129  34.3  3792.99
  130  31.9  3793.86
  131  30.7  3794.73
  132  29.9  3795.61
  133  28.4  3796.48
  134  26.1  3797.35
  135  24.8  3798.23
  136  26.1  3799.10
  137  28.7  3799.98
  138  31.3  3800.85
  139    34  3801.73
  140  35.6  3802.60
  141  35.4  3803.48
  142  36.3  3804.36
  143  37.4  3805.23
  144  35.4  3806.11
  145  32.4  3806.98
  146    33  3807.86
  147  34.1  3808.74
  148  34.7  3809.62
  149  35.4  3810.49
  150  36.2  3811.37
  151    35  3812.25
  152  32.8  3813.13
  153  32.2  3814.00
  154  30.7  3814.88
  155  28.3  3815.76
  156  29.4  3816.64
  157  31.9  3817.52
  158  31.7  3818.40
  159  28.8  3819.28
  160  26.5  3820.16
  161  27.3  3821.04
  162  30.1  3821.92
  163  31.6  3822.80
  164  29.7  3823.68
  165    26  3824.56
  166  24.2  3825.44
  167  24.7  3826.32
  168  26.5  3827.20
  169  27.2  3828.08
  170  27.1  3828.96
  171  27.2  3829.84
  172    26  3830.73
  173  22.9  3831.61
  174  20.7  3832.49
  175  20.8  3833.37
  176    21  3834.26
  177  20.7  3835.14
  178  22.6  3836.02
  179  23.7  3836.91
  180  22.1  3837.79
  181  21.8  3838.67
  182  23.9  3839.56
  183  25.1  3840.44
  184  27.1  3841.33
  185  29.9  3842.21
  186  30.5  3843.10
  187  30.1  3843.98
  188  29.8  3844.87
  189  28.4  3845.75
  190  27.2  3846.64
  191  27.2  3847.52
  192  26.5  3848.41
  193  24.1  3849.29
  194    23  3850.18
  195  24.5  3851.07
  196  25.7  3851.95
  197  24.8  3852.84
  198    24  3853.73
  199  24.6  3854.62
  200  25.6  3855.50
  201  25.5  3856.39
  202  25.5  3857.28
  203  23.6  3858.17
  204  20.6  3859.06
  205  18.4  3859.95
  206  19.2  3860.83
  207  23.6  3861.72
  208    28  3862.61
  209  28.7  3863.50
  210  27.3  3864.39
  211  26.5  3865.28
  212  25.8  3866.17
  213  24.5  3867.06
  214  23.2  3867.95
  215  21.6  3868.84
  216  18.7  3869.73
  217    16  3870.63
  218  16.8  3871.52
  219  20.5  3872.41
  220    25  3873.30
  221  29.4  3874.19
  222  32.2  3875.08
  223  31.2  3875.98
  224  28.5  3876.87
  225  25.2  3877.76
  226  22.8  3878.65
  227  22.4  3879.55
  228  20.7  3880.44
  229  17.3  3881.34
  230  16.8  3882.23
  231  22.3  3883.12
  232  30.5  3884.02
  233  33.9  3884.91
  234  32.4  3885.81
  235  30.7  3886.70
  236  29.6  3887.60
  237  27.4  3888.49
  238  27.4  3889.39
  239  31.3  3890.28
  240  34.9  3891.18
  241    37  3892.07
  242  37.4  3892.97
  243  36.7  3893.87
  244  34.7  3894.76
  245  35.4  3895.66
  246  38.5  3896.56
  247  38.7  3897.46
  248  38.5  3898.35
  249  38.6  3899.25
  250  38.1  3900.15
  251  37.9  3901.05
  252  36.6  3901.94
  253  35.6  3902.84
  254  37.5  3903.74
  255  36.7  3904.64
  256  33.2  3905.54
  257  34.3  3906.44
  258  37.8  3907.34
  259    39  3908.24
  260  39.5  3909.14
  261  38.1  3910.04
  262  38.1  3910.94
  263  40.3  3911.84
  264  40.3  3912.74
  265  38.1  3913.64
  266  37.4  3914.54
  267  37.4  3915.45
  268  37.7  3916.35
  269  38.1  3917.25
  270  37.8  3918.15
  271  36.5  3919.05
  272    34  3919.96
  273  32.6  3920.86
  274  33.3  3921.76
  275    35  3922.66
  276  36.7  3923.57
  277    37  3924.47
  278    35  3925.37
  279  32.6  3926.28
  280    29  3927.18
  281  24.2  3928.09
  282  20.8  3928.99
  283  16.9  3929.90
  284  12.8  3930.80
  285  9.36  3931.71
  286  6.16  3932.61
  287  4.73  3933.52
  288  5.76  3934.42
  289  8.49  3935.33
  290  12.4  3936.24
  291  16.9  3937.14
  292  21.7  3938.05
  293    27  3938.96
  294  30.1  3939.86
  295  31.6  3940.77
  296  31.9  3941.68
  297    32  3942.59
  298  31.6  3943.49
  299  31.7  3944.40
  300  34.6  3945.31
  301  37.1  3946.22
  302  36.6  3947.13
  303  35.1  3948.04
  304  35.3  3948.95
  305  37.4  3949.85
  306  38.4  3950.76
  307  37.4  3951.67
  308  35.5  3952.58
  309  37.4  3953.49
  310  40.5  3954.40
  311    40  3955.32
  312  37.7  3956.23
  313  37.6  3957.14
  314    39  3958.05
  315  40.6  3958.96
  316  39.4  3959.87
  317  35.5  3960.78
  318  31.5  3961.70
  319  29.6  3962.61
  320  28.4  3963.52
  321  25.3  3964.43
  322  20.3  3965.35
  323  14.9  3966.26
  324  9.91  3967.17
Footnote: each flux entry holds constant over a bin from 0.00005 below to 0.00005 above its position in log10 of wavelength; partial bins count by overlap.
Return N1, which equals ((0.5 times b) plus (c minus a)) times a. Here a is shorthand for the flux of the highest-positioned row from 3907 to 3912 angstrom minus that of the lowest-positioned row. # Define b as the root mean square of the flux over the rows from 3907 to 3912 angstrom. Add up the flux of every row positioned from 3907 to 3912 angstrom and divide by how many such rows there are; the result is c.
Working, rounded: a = 2.5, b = 39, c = 39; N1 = 139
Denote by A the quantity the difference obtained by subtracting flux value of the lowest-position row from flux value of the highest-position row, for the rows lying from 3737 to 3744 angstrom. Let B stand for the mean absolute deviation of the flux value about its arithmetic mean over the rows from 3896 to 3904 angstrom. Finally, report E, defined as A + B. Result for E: 9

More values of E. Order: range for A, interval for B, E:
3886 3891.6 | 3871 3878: 8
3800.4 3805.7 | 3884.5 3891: 8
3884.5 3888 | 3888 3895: -1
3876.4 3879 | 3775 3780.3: -4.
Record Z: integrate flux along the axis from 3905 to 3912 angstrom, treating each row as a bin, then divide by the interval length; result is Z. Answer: 37.4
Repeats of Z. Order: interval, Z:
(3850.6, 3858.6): 24.9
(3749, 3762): 32.7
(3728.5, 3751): 30.3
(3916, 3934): 27.4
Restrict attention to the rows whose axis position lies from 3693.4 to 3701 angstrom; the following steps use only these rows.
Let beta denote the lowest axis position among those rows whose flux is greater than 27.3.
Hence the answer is 3693.87 angstrom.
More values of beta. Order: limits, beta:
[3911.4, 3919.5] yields 3911.84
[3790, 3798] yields 3790.37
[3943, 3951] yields 3943.49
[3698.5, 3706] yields 3698.97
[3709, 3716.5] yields 3709.21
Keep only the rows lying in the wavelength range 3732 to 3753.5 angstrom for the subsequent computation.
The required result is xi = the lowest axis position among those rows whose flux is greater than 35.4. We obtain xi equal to 3740.08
